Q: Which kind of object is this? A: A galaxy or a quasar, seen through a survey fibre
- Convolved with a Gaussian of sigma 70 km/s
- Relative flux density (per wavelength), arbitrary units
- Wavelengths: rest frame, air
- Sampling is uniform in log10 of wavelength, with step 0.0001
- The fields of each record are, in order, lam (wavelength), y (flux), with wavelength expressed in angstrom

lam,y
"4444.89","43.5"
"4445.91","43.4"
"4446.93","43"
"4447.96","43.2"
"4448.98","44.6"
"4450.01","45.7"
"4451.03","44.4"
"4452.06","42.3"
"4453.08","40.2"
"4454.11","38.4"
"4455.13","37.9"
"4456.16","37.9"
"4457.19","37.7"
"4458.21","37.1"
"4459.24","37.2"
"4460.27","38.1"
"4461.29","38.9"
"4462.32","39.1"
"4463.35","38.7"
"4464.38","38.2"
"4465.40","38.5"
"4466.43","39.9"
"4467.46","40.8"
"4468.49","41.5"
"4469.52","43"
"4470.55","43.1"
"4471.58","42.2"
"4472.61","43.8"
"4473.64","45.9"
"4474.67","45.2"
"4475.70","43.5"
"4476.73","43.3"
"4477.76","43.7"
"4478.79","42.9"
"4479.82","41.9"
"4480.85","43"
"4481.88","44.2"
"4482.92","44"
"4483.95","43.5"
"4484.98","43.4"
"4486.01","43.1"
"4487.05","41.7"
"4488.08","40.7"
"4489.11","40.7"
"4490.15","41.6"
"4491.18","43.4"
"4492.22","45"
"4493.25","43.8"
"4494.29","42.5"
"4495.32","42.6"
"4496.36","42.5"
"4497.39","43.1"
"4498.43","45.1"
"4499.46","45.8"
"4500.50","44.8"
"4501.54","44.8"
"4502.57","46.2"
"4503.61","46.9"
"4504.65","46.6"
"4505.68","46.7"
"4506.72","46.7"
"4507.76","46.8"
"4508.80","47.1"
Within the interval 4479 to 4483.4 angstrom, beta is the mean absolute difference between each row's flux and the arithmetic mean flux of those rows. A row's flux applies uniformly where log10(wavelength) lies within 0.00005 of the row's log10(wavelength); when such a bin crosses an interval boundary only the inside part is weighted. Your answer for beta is 0.8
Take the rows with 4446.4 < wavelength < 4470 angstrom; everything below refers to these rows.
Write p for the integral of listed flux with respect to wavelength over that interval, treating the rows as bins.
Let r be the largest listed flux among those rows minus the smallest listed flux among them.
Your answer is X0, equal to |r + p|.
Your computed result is 959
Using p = 950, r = 8.6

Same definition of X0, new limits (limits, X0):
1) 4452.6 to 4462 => 362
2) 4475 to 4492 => 732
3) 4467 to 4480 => 566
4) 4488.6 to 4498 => 407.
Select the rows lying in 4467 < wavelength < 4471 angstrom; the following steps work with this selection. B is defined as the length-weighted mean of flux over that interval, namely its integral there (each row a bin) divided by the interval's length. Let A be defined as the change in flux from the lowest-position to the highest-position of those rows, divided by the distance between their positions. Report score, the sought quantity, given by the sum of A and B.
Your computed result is 42.8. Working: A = 0.7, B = 42.1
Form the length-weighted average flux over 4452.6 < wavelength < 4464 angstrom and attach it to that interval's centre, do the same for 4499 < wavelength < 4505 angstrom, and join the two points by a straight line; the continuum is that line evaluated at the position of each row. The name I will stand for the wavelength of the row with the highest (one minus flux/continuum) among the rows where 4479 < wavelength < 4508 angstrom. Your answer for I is 4489.11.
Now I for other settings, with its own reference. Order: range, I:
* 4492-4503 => 4496.36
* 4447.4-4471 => 4459.24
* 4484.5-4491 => 4489.11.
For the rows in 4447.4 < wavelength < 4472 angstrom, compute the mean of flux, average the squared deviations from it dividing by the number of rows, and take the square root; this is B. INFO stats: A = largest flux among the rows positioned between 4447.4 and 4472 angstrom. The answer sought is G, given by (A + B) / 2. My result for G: 24.1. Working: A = 45.7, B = 2.6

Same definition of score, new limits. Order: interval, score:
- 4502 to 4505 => 46.7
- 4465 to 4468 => 40.9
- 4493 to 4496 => 42.2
